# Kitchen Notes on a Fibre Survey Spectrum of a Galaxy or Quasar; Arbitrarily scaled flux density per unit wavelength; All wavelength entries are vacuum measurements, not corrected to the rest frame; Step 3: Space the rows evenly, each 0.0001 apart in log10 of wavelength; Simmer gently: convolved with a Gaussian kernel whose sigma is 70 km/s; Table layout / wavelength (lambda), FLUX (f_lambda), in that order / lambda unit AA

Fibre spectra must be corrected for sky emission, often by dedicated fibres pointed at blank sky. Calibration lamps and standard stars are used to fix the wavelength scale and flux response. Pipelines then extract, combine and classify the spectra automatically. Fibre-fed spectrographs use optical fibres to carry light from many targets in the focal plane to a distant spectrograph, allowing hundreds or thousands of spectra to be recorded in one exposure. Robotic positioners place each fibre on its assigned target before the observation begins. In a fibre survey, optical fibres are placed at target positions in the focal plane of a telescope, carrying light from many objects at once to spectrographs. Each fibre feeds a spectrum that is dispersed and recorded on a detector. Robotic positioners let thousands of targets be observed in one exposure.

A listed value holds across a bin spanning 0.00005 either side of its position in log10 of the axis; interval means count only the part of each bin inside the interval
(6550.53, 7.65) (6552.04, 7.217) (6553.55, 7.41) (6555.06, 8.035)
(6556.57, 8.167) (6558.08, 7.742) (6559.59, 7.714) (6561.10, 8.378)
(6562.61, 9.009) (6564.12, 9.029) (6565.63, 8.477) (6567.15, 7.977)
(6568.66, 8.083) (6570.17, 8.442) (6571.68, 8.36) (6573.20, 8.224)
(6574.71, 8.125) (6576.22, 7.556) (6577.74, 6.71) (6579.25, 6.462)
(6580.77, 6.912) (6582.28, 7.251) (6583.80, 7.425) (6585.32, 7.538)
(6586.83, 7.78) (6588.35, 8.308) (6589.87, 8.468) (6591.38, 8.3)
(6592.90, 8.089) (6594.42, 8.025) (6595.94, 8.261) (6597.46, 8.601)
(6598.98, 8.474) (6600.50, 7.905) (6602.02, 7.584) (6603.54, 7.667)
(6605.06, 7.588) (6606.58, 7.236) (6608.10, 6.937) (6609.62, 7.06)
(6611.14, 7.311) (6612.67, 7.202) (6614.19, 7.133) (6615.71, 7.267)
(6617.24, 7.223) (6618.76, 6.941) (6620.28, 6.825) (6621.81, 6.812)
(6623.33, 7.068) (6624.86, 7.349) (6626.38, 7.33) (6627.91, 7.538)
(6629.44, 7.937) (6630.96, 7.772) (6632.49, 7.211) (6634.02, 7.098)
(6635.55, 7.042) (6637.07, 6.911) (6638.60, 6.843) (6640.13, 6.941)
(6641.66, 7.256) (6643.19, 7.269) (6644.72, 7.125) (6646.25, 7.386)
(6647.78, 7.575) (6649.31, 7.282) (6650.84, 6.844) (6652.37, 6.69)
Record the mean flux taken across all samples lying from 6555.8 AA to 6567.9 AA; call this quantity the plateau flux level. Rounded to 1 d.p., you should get 8.3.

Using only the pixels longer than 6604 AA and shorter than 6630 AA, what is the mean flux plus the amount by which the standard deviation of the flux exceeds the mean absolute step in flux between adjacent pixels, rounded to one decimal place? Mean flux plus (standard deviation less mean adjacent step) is 7.3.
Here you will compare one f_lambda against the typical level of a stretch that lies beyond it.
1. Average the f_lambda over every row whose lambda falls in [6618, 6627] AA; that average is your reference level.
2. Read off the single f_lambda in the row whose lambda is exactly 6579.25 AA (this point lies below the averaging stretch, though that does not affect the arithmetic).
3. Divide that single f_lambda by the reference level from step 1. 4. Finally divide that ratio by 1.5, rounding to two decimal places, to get 0.61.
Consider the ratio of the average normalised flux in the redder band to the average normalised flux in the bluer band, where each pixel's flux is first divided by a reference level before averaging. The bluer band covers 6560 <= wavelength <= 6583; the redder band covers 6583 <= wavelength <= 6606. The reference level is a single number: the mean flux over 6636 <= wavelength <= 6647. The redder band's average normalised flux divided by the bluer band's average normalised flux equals 1.01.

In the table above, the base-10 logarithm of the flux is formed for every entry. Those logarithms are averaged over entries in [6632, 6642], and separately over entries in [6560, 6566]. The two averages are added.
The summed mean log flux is 1.79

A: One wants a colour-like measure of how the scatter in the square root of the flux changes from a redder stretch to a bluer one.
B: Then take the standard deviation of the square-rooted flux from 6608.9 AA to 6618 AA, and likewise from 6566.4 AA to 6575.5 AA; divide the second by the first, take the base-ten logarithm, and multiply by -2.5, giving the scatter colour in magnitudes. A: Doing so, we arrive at -0.64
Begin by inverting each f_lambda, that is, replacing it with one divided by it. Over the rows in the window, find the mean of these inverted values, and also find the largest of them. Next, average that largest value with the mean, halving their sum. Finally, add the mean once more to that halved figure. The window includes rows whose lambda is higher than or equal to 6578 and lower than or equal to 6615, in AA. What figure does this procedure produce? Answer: 0.275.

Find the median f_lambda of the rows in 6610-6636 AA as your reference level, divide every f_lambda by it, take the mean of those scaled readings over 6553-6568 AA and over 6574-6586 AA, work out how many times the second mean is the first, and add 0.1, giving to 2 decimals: 0.98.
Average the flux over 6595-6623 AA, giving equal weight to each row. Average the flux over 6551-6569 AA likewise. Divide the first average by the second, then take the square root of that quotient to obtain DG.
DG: 0.96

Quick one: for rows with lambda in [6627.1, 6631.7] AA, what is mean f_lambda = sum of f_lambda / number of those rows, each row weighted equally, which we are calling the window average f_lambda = 7.7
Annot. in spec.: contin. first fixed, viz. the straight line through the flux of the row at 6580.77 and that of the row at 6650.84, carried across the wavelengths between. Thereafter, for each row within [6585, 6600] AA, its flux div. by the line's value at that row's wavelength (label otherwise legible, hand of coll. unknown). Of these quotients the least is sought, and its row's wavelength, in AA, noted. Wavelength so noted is 6585.32 AA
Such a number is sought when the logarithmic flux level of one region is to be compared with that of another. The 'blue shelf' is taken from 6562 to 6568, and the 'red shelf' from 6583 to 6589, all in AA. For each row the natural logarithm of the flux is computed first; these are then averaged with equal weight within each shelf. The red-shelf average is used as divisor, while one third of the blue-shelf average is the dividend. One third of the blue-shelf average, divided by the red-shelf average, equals 0.350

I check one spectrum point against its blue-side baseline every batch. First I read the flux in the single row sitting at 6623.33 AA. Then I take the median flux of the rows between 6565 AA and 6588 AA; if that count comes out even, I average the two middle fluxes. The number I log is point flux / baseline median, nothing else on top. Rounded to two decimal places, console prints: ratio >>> 0.91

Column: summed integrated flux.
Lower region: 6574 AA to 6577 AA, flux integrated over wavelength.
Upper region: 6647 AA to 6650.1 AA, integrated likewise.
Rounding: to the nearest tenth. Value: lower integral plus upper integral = 46.5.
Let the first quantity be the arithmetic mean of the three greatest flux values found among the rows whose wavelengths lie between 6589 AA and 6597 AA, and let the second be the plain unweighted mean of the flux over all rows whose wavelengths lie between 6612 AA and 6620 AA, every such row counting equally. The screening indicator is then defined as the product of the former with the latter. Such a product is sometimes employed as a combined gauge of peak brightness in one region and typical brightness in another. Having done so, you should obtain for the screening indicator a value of 60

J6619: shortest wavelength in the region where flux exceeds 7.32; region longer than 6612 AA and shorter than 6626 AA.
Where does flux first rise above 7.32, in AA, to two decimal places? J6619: 6624.86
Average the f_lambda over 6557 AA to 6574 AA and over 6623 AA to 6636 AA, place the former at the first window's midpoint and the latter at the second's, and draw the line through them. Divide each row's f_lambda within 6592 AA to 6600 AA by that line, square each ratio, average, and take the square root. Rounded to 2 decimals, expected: 1.05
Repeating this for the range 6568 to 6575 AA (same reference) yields 1.00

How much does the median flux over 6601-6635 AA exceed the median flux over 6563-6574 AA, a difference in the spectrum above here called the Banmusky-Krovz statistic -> -1.1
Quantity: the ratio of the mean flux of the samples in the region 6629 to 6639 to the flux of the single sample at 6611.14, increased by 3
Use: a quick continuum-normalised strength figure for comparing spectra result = 3.99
